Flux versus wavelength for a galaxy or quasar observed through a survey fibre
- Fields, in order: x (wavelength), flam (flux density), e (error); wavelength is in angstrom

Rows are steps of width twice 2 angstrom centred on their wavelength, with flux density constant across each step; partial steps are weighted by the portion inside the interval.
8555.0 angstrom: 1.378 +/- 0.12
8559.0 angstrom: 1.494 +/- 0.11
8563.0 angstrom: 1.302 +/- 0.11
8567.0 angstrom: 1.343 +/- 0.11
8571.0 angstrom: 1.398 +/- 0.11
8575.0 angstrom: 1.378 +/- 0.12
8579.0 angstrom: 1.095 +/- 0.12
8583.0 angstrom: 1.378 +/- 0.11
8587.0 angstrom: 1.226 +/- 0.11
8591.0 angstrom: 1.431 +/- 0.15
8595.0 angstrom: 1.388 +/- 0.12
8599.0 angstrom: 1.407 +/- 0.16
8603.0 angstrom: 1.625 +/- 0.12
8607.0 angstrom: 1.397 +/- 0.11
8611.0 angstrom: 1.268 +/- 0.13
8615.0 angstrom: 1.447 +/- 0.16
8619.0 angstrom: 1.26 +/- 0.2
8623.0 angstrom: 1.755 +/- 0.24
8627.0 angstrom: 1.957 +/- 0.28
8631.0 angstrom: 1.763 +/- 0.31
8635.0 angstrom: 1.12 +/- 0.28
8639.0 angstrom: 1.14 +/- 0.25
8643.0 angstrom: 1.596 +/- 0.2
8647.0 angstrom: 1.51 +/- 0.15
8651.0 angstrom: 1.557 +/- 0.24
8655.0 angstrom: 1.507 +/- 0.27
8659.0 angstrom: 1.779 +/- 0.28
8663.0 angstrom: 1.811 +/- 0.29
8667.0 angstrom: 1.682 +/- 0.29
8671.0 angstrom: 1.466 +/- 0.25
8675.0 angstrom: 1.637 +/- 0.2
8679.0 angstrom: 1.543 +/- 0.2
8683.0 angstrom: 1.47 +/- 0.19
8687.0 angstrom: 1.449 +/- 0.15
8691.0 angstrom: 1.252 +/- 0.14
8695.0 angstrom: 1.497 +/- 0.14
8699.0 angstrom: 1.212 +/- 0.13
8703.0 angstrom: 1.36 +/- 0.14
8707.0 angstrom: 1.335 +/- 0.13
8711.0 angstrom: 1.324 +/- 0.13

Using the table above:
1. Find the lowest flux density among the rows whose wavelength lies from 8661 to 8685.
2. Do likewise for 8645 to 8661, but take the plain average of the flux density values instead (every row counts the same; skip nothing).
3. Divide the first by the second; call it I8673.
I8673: 0.92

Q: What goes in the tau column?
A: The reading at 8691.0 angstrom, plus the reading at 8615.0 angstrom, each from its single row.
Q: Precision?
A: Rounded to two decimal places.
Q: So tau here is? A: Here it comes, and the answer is 2.70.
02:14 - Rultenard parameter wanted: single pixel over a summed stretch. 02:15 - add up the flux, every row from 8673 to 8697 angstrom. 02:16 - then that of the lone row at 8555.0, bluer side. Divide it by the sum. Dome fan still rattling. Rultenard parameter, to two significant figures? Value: 0.16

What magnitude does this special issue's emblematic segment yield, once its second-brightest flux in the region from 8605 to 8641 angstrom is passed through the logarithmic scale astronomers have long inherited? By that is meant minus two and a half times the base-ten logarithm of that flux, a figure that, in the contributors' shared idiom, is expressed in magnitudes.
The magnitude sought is -0.62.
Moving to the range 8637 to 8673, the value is -0.63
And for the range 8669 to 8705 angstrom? -0.47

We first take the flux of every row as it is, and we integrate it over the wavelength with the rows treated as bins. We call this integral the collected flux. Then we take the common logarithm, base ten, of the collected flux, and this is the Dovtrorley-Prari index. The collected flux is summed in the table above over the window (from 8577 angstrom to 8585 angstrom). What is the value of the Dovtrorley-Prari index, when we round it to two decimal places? 1.00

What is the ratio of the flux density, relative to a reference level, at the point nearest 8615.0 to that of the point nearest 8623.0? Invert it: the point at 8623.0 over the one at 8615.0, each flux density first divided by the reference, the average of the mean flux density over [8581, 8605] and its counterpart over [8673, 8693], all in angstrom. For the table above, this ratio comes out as 1.21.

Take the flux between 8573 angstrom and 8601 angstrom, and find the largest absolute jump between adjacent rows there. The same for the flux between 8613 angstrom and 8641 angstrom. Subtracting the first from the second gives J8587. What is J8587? 0.36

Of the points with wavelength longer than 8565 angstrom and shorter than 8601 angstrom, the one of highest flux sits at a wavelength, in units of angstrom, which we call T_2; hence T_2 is 8591.0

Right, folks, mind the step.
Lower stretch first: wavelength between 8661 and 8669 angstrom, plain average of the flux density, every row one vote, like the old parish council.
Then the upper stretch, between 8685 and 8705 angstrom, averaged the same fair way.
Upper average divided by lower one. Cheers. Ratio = 0.78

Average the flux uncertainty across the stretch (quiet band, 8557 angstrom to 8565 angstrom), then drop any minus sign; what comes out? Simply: 0.11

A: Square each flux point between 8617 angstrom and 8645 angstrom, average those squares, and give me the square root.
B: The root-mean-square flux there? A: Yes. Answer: 1.54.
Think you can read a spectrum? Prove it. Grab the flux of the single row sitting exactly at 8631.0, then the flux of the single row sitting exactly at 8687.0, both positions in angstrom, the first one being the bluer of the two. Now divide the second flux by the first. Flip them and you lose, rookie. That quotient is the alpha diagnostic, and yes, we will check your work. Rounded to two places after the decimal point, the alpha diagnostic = 0.82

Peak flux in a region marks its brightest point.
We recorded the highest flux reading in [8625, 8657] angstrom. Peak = 1.957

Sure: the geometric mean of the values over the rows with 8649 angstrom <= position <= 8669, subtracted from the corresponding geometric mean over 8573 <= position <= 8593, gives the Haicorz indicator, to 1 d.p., -0.4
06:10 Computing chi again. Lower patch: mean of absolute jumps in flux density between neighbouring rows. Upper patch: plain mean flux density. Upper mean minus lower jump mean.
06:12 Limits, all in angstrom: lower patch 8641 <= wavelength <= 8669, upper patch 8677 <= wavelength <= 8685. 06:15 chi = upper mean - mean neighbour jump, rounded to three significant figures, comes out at 1.40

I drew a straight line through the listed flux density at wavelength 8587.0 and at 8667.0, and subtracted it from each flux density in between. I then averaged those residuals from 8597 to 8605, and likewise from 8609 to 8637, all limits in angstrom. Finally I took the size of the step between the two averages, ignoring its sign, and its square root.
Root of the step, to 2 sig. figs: 0.36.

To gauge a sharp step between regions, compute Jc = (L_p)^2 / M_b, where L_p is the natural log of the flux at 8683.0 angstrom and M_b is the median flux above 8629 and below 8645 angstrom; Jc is 0.11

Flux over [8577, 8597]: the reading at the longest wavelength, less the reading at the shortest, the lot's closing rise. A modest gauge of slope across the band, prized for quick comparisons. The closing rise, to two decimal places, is 0.29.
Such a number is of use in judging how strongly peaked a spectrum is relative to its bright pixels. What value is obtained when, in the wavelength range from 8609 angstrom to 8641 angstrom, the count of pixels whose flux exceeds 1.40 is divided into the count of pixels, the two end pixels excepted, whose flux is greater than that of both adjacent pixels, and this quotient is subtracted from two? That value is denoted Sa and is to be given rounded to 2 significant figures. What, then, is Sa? 1.5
